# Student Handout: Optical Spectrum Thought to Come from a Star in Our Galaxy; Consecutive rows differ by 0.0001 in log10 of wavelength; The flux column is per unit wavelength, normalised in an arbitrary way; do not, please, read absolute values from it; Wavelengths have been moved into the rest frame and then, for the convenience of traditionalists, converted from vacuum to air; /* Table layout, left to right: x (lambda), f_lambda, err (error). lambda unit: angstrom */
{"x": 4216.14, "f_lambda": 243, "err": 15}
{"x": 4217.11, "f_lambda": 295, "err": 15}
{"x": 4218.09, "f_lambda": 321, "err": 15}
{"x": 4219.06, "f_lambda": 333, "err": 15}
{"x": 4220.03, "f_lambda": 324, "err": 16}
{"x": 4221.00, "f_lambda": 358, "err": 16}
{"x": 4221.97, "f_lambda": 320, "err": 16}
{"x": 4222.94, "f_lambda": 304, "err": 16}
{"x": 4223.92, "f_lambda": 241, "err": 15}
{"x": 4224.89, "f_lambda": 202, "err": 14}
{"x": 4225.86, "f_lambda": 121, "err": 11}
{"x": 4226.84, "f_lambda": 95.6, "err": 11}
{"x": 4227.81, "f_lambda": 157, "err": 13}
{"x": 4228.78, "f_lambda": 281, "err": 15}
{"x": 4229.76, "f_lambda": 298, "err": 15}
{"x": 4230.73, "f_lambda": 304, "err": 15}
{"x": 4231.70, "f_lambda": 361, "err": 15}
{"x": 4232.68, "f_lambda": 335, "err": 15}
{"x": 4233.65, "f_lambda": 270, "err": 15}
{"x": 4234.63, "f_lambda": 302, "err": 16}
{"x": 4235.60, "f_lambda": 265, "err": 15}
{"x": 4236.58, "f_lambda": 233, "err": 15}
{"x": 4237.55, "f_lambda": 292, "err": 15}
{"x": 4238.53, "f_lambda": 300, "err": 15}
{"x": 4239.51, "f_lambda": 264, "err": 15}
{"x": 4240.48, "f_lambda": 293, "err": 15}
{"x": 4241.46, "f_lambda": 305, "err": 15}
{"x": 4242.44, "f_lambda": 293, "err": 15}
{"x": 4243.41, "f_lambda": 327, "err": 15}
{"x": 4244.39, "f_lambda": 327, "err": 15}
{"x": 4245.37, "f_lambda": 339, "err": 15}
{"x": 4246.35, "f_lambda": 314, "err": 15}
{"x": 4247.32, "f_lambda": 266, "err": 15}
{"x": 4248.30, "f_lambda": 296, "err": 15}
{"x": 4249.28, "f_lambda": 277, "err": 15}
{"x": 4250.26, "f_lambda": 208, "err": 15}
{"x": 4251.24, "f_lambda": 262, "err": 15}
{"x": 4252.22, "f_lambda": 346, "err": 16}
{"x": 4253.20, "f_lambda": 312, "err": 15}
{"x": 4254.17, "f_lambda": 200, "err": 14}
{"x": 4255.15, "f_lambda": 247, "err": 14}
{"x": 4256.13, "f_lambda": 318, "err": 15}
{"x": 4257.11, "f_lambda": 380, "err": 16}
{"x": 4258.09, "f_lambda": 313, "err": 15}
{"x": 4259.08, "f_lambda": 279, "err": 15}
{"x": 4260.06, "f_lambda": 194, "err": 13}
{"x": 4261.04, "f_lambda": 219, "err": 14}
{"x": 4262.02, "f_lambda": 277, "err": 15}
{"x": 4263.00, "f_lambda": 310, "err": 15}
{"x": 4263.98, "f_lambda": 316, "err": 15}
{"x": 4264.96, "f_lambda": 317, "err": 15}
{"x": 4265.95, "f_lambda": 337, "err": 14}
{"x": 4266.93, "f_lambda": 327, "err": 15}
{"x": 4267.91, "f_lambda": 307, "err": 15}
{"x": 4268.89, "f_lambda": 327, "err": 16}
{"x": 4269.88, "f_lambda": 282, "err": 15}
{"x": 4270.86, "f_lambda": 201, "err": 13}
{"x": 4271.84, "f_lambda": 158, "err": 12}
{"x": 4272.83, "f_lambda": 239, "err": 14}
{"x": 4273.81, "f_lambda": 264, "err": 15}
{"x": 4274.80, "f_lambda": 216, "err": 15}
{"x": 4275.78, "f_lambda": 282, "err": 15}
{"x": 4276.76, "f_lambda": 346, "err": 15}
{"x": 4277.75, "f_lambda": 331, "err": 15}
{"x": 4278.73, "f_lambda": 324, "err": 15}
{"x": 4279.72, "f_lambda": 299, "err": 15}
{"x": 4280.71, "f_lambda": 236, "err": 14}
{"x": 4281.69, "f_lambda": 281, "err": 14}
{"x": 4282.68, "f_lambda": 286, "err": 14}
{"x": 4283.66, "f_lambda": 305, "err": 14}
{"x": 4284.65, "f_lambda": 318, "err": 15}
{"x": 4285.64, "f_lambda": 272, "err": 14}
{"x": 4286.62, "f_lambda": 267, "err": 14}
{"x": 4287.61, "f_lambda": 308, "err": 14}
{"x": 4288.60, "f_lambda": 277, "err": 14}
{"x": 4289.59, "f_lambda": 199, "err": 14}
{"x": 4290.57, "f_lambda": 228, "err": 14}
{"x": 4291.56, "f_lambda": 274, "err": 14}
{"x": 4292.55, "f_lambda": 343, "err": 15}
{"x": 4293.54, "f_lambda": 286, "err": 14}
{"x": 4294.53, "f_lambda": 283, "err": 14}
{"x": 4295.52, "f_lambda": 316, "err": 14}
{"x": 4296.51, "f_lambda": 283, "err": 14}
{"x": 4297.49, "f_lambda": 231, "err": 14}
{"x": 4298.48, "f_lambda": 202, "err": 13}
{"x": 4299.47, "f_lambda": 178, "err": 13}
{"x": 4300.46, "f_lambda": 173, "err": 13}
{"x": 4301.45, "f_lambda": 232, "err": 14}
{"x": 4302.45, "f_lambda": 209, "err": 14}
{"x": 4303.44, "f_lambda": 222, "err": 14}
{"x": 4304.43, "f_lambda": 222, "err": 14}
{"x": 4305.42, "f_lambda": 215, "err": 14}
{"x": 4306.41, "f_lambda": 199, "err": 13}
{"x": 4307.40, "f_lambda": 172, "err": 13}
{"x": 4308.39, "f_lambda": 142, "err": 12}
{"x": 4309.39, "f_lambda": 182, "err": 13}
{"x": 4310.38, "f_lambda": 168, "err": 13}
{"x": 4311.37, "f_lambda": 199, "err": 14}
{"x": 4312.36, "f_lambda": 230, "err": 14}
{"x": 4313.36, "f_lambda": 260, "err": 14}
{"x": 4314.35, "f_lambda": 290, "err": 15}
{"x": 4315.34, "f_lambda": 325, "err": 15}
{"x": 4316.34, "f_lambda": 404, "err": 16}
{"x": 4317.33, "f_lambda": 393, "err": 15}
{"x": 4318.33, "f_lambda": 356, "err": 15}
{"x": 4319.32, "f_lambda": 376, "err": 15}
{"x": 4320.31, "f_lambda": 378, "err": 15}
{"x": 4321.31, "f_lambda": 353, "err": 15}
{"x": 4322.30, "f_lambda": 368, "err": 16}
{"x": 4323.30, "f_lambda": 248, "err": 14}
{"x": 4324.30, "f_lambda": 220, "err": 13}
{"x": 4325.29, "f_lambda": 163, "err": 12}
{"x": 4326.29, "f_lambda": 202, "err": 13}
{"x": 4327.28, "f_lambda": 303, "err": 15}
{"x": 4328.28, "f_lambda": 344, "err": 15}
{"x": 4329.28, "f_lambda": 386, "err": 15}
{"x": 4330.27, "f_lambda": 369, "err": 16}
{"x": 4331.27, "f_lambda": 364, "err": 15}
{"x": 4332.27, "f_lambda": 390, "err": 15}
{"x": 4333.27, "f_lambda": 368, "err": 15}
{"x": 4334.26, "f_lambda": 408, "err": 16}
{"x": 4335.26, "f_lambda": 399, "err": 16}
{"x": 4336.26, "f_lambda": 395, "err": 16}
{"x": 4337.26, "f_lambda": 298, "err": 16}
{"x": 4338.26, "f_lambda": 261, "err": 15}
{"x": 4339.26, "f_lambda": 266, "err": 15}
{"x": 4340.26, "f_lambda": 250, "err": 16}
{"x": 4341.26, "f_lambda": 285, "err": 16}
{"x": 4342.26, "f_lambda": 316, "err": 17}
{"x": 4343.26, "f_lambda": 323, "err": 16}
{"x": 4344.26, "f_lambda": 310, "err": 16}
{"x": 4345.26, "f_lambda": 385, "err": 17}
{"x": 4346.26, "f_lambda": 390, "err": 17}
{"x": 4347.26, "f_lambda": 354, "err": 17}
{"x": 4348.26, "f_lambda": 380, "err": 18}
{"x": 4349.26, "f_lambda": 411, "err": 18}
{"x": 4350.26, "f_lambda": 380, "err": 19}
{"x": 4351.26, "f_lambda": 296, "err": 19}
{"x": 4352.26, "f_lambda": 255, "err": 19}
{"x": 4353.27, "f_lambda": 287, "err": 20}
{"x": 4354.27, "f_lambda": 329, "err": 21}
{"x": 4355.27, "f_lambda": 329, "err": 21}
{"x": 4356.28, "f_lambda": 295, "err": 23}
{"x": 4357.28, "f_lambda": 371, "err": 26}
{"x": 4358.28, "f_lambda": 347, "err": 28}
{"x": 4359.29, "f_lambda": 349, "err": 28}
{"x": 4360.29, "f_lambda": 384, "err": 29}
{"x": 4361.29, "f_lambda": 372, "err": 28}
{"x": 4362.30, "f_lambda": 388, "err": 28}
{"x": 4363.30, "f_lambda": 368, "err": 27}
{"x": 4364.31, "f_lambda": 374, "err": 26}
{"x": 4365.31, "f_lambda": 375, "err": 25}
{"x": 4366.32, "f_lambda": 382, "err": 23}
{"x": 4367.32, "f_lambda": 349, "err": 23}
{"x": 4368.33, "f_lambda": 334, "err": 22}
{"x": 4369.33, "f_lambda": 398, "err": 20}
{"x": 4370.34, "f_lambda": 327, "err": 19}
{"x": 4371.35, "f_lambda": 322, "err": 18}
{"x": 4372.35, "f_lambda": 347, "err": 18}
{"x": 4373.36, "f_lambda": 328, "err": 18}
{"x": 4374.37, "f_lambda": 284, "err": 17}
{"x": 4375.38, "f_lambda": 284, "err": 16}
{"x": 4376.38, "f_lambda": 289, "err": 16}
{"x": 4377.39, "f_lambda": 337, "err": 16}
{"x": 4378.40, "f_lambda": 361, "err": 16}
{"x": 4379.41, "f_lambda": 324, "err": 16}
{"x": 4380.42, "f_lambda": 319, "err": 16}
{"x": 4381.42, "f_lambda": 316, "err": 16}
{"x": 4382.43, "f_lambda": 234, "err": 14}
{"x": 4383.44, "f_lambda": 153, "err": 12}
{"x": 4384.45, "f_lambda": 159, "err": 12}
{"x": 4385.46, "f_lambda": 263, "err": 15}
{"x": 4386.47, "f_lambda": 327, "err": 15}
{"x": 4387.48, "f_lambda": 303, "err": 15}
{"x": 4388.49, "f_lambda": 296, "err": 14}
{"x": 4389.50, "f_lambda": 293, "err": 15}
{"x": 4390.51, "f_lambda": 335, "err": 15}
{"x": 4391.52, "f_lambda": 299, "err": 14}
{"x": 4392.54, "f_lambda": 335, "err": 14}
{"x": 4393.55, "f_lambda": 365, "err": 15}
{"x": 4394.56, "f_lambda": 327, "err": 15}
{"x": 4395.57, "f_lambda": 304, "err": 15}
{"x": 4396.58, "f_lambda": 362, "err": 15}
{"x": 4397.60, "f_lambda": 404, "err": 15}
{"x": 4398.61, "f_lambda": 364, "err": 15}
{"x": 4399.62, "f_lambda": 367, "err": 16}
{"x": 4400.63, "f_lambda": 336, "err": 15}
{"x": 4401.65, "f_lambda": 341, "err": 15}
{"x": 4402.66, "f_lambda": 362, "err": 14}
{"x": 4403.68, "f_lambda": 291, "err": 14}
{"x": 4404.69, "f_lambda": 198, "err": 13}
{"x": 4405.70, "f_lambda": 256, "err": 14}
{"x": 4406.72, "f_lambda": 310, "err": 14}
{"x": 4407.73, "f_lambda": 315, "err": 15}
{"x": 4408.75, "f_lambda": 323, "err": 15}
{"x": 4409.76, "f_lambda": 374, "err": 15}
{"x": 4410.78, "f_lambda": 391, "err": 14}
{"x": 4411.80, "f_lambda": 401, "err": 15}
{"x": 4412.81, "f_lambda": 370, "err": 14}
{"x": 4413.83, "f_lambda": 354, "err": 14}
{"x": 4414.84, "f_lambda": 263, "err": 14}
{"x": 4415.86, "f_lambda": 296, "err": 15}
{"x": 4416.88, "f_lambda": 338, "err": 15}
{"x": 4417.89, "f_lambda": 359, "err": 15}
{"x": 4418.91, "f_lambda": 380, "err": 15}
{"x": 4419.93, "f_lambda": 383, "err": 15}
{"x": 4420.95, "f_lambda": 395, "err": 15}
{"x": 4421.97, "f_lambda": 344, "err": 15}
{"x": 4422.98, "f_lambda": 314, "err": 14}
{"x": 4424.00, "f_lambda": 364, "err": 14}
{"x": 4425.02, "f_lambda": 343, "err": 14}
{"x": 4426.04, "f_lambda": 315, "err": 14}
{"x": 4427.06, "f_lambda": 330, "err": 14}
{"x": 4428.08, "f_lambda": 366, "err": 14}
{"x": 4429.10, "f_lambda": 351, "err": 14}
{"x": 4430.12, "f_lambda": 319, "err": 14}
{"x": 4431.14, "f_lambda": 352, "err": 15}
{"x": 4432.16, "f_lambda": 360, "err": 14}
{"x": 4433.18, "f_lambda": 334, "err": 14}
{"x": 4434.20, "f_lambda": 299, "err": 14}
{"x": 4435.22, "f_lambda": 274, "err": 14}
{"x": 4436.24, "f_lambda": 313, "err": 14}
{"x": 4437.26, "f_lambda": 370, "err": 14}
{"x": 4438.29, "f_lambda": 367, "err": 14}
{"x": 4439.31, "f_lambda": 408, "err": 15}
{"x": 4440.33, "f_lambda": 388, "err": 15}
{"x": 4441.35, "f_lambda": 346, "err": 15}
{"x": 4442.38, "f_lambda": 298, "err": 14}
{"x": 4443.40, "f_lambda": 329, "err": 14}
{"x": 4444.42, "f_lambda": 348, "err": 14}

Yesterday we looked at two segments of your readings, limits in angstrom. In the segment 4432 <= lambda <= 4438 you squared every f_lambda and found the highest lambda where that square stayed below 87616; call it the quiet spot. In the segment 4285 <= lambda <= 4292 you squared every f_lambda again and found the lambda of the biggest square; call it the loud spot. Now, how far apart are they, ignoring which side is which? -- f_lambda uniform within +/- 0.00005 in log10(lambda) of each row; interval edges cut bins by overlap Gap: 147.6 angstrom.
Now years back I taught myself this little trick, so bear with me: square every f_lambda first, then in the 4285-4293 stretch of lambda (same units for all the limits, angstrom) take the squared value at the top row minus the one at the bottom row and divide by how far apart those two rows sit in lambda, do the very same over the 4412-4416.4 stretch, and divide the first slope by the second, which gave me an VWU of -0.4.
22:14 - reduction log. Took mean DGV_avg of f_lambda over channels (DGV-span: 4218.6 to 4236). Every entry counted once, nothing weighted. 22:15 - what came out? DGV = 271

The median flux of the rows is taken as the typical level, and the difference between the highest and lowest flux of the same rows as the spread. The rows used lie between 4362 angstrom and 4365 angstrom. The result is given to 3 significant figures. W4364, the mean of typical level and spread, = 197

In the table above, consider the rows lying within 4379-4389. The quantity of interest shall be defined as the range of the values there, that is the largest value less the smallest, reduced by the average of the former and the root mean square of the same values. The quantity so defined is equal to -51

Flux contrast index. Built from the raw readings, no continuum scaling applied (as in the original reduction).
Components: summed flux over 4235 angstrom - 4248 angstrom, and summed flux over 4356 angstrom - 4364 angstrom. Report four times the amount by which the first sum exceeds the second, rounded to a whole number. 3776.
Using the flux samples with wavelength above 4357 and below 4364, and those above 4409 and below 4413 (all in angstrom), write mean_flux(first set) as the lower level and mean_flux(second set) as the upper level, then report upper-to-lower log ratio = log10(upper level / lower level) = 0.02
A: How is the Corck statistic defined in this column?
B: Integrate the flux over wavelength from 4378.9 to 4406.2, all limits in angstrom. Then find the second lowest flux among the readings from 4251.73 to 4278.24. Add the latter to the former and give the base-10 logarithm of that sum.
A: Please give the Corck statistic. 3.93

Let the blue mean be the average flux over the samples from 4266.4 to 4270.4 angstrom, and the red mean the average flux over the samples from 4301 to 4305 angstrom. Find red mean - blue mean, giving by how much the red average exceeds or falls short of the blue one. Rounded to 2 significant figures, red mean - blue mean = -90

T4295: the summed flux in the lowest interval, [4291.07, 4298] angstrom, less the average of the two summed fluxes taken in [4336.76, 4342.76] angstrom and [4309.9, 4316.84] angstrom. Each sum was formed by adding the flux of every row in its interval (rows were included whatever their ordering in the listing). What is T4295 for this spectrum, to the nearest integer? 240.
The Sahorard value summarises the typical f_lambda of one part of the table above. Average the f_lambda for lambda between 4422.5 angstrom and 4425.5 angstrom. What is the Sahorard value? 340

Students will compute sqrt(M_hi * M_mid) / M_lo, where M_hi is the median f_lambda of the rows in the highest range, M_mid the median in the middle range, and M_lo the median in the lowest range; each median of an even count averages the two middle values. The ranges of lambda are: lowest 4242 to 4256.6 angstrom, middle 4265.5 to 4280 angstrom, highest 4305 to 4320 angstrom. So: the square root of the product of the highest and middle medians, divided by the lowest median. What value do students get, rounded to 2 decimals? 0.89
